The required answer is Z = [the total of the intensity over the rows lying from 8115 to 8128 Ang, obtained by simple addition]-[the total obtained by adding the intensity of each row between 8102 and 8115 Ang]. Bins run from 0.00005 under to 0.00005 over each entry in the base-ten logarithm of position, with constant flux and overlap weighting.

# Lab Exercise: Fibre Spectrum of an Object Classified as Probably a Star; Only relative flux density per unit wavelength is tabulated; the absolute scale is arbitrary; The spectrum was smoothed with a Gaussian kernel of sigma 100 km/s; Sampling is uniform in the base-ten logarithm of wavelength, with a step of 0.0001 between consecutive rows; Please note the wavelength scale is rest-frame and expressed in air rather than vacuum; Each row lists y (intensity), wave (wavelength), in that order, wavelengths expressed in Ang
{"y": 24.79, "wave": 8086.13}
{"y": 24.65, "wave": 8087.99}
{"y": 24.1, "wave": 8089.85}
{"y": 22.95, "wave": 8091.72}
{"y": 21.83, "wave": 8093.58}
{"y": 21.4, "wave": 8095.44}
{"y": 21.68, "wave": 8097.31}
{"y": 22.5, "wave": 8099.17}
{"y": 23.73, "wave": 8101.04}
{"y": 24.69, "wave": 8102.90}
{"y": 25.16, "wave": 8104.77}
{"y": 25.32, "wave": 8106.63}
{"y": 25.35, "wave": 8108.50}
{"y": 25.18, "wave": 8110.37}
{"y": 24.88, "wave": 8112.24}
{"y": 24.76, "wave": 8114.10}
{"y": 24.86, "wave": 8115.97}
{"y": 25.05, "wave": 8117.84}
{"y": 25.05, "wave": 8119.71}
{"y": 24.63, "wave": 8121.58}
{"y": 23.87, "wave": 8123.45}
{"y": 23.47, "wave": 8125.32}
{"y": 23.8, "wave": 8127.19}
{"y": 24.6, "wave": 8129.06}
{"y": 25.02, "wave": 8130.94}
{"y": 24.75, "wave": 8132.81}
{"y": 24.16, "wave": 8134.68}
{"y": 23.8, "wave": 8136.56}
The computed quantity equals -5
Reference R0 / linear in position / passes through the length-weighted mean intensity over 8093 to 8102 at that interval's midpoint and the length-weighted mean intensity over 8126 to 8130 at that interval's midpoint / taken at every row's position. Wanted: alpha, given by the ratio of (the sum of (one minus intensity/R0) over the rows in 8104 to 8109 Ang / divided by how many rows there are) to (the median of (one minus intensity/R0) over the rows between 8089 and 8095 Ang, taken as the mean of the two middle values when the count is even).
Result 2.2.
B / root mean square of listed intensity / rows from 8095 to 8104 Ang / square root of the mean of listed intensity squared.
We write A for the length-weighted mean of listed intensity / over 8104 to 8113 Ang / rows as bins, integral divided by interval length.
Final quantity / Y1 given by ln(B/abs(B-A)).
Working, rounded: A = 25.2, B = 22.8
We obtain 2.3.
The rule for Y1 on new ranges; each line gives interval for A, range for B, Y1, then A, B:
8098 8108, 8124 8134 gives 6.0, 24.3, 24.3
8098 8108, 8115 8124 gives 4.1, 24.3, 24.7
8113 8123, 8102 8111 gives 4.4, 24.8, 25.1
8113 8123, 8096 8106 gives 2.9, 24.8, 23.6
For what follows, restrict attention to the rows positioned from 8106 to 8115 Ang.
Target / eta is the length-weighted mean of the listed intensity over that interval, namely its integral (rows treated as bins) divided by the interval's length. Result 25.1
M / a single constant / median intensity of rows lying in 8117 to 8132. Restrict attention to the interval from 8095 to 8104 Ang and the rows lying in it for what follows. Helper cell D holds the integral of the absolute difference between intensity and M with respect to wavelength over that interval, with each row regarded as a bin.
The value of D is 15.7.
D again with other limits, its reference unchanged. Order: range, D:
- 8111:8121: 3.0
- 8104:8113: 5.1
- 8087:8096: 14.1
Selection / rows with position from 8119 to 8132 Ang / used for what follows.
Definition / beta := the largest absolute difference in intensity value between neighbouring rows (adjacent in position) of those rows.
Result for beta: 0.8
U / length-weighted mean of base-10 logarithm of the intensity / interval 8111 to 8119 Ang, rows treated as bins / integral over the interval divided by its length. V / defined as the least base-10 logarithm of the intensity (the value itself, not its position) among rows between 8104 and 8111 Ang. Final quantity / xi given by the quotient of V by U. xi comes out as 1.00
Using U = 1.40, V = 1.40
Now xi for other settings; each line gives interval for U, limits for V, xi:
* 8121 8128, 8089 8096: 0.96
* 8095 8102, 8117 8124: 1.02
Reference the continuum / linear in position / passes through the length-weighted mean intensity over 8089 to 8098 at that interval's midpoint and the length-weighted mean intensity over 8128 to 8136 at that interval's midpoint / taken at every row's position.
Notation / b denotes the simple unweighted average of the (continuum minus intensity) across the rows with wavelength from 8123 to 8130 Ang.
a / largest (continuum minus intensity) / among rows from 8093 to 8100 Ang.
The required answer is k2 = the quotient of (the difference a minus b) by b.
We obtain 2.7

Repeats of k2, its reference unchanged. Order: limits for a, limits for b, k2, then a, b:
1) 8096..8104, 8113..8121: -1.7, 0.9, -1.2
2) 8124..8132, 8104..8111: -1.3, 0.7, -2.1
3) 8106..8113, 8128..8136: 16.2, -1.4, -0.1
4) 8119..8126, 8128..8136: -9.5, 0.7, -0.1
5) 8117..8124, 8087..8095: -1.2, 0.2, -1.2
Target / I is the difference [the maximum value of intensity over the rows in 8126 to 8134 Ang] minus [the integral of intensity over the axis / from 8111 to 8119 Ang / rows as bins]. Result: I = -174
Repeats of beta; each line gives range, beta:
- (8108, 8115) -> 0.3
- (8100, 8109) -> 1.0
